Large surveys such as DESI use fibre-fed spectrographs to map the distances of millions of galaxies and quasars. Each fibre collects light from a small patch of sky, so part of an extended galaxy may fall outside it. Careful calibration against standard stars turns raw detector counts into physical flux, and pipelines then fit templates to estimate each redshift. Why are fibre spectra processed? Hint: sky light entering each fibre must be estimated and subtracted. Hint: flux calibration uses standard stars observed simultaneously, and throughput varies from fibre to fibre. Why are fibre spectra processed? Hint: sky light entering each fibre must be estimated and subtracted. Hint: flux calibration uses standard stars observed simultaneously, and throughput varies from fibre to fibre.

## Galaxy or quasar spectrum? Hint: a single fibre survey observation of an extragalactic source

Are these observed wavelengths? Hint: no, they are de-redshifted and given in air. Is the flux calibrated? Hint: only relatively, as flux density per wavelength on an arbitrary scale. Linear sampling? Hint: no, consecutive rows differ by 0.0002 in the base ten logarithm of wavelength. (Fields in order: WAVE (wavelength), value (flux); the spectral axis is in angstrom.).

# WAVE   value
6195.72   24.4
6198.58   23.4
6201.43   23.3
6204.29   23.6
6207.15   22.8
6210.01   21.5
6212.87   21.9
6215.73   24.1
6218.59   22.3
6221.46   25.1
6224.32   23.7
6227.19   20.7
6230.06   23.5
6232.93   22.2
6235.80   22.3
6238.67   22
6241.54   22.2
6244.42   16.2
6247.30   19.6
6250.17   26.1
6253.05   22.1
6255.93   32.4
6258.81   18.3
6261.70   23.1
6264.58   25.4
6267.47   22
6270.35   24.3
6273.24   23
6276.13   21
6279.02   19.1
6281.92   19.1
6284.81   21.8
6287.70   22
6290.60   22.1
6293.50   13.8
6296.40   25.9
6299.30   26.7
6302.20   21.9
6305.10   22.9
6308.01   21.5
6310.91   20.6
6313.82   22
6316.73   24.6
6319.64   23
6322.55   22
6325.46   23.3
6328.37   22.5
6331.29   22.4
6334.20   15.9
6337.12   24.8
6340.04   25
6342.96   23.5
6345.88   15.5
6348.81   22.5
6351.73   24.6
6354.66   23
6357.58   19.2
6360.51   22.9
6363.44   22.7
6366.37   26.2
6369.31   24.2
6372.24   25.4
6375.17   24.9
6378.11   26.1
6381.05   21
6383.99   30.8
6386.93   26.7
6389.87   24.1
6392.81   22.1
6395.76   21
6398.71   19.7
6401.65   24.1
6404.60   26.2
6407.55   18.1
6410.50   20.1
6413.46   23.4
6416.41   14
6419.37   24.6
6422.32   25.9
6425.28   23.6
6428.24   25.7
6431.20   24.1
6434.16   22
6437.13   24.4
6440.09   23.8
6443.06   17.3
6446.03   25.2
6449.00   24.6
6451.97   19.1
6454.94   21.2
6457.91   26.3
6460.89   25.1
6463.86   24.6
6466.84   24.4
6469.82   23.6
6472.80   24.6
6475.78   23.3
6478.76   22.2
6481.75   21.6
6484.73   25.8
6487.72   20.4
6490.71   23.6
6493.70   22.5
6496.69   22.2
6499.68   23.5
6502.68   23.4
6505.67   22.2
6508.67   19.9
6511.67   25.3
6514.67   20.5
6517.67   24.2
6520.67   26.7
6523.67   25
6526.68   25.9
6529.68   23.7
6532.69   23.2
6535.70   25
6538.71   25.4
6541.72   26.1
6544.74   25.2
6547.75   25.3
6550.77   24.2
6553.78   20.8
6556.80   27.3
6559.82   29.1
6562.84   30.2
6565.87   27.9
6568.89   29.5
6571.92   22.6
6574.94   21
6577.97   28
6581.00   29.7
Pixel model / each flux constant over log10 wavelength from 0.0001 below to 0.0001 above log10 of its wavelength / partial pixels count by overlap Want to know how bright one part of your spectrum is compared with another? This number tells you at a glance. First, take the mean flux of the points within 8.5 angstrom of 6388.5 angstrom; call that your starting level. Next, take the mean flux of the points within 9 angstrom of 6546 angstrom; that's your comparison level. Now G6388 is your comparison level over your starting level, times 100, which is 101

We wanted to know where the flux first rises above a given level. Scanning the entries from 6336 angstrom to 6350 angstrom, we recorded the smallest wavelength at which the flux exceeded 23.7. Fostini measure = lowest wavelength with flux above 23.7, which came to 6337.12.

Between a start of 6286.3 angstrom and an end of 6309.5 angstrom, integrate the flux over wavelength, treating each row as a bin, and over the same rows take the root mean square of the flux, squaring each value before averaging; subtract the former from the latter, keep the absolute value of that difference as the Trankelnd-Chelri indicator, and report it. 490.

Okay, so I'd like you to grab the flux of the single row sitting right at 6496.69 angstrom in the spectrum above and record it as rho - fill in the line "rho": 22.2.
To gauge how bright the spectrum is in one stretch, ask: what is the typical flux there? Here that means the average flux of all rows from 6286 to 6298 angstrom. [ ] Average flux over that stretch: 21.0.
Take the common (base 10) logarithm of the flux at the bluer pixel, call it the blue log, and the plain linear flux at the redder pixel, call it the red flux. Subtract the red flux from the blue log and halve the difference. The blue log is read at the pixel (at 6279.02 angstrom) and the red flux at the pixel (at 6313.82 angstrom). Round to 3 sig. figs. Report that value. -10.4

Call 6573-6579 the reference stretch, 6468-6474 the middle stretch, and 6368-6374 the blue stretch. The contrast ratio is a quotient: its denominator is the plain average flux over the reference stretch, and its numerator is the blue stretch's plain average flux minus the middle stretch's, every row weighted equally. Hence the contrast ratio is 0.03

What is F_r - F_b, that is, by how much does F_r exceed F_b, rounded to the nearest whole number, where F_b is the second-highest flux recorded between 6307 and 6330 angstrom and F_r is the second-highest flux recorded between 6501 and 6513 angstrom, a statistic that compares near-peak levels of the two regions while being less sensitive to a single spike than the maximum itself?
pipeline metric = 0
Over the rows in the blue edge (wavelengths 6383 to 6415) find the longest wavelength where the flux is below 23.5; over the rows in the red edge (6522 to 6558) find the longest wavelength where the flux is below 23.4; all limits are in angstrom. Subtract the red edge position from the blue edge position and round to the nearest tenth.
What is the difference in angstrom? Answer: -140.3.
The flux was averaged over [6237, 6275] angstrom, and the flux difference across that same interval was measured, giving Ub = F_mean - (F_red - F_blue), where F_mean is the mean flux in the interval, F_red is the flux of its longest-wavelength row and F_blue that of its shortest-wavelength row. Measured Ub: 21.8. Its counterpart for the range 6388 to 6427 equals 22.6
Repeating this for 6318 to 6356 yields 22.2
